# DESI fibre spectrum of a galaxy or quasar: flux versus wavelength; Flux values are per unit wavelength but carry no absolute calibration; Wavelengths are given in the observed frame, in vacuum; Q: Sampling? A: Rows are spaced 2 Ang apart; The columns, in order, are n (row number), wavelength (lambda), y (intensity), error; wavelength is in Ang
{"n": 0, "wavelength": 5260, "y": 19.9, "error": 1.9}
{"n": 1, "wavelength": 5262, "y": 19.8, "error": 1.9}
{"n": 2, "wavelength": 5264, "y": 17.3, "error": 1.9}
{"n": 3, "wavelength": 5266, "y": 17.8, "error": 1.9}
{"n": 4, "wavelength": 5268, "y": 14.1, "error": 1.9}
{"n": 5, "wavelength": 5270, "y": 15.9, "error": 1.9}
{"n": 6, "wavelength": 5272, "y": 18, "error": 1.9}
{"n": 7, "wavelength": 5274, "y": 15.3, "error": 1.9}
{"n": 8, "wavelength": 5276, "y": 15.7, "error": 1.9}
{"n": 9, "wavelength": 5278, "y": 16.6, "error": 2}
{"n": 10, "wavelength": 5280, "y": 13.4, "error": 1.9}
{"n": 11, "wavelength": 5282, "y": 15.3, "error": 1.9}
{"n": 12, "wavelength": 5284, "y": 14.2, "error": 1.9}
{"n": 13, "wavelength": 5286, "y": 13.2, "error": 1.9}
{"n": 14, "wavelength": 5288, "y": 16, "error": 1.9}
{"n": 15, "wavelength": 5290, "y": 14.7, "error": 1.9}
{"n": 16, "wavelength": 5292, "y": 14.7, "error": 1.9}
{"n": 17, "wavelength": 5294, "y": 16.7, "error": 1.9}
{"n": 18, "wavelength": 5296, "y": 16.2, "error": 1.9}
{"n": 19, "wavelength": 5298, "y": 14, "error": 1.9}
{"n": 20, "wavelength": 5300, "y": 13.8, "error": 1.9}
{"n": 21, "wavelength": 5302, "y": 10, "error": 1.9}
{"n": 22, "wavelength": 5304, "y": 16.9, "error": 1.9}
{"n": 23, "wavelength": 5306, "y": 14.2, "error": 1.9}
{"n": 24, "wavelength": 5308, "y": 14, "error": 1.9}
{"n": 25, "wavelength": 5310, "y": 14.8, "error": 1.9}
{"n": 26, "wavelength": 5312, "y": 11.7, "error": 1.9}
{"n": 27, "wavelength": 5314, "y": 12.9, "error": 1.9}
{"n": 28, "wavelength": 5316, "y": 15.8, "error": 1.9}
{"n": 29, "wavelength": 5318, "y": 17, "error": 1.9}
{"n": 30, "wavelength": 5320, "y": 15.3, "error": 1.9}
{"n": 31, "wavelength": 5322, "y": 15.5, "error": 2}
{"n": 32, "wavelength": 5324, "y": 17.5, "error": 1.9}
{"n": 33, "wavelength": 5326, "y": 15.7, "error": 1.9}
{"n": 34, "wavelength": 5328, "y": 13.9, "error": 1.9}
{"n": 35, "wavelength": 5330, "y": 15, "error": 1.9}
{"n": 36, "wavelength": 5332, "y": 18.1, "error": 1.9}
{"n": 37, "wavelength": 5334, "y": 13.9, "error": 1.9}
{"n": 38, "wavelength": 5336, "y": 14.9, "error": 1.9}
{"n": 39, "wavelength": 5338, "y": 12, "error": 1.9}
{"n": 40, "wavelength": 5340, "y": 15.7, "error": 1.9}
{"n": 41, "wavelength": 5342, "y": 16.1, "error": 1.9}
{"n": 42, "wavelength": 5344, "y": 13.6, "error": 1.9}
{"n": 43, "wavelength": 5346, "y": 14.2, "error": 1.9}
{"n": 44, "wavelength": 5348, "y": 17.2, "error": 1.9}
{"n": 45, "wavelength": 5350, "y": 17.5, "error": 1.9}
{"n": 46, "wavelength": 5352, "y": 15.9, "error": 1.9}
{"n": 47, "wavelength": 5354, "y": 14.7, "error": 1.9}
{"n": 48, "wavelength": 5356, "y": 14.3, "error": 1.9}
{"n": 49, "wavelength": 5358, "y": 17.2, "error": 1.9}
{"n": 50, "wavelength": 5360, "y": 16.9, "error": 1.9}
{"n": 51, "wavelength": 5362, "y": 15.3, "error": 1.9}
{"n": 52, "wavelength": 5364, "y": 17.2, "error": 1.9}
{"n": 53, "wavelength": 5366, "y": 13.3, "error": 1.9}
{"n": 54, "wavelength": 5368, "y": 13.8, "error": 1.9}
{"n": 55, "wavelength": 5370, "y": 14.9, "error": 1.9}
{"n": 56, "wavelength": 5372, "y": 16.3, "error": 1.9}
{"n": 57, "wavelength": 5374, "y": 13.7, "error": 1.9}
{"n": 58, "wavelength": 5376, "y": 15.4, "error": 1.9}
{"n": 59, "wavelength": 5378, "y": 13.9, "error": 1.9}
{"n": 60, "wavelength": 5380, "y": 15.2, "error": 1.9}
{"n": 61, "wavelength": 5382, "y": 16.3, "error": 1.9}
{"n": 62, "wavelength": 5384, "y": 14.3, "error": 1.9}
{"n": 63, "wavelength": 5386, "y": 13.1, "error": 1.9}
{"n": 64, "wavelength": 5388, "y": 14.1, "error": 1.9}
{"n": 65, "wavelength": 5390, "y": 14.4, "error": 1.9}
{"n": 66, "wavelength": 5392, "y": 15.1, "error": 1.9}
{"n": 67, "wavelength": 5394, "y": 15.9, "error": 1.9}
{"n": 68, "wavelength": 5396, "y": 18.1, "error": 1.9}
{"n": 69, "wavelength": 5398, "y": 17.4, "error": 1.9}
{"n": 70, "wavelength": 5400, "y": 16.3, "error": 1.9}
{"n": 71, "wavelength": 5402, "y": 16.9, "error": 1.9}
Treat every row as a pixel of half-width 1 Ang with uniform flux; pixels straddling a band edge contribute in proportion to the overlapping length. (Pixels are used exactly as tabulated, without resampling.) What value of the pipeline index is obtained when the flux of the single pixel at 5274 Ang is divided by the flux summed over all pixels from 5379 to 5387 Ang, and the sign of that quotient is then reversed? -0.26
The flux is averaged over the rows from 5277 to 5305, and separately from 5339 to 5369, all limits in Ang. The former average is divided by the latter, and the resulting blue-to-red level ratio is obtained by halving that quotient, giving 0.473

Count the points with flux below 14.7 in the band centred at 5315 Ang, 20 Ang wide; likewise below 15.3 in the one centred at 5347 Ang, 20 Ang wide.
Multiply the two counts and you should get 20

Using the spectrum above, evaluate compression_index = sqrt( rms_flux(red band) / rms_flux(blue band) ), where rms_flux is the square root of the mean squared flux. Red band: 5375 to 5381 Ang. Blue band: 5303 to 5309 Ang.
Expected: 0.99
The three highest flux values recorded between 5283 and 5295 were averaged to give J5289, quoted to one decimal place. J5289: 15.8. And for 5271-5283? 16.8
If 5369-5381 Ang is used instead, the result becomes 15.6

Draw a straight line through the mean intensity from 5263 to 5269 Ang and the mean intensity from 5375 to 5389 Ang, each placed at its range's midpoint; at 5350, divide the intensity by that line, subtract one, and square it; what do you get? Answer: 0.025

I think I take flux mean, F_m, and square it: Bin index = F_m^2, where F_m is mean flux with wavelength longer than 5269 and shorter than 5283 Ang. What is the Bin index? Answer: 248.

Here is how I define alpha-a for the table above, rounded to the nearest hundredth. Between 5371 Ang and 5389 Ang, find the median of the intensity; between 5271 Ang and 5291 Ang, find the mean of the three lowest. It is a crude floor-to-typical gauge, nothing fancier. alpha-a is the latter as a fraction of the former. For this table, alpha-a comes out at 0.95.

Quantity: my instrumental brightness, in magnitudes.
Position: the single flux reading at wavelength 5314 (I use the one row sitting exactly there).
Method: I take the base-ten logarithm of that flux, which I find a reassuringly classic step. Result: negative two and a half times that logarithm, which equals -2.78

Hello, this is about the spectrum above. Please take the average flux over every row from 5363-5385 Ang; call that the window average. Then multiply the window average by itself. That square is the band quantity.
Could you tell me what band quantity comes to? 223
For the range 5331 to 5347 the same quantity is 219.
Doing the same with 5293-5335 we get 222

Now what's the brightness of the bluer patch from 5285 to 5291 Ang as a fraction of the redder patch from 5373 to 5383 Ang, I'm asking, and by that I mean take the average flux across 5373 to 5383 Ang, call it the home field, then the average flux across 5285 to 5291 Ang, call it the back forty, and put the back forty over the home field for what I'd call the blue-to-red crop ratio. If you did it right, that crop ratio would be 0.98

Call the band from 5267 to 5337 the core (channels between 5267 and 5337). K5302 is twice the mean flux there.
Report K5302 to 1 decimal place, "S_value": 30.0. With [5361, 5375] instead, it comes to 29.9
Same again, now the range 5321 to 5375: 30.7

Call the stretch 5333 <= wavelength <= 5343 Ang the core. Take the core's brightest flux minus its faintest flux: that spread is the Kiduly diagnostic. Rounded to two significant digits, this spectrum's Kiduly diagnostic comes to 4.1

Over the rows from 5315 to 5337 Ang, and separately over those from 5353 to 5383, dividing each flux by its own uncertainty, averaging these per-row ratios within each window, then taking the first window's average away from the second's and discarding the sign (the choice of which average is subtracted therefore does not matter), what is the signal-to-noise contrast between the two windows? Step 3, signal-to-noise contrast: 0.21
